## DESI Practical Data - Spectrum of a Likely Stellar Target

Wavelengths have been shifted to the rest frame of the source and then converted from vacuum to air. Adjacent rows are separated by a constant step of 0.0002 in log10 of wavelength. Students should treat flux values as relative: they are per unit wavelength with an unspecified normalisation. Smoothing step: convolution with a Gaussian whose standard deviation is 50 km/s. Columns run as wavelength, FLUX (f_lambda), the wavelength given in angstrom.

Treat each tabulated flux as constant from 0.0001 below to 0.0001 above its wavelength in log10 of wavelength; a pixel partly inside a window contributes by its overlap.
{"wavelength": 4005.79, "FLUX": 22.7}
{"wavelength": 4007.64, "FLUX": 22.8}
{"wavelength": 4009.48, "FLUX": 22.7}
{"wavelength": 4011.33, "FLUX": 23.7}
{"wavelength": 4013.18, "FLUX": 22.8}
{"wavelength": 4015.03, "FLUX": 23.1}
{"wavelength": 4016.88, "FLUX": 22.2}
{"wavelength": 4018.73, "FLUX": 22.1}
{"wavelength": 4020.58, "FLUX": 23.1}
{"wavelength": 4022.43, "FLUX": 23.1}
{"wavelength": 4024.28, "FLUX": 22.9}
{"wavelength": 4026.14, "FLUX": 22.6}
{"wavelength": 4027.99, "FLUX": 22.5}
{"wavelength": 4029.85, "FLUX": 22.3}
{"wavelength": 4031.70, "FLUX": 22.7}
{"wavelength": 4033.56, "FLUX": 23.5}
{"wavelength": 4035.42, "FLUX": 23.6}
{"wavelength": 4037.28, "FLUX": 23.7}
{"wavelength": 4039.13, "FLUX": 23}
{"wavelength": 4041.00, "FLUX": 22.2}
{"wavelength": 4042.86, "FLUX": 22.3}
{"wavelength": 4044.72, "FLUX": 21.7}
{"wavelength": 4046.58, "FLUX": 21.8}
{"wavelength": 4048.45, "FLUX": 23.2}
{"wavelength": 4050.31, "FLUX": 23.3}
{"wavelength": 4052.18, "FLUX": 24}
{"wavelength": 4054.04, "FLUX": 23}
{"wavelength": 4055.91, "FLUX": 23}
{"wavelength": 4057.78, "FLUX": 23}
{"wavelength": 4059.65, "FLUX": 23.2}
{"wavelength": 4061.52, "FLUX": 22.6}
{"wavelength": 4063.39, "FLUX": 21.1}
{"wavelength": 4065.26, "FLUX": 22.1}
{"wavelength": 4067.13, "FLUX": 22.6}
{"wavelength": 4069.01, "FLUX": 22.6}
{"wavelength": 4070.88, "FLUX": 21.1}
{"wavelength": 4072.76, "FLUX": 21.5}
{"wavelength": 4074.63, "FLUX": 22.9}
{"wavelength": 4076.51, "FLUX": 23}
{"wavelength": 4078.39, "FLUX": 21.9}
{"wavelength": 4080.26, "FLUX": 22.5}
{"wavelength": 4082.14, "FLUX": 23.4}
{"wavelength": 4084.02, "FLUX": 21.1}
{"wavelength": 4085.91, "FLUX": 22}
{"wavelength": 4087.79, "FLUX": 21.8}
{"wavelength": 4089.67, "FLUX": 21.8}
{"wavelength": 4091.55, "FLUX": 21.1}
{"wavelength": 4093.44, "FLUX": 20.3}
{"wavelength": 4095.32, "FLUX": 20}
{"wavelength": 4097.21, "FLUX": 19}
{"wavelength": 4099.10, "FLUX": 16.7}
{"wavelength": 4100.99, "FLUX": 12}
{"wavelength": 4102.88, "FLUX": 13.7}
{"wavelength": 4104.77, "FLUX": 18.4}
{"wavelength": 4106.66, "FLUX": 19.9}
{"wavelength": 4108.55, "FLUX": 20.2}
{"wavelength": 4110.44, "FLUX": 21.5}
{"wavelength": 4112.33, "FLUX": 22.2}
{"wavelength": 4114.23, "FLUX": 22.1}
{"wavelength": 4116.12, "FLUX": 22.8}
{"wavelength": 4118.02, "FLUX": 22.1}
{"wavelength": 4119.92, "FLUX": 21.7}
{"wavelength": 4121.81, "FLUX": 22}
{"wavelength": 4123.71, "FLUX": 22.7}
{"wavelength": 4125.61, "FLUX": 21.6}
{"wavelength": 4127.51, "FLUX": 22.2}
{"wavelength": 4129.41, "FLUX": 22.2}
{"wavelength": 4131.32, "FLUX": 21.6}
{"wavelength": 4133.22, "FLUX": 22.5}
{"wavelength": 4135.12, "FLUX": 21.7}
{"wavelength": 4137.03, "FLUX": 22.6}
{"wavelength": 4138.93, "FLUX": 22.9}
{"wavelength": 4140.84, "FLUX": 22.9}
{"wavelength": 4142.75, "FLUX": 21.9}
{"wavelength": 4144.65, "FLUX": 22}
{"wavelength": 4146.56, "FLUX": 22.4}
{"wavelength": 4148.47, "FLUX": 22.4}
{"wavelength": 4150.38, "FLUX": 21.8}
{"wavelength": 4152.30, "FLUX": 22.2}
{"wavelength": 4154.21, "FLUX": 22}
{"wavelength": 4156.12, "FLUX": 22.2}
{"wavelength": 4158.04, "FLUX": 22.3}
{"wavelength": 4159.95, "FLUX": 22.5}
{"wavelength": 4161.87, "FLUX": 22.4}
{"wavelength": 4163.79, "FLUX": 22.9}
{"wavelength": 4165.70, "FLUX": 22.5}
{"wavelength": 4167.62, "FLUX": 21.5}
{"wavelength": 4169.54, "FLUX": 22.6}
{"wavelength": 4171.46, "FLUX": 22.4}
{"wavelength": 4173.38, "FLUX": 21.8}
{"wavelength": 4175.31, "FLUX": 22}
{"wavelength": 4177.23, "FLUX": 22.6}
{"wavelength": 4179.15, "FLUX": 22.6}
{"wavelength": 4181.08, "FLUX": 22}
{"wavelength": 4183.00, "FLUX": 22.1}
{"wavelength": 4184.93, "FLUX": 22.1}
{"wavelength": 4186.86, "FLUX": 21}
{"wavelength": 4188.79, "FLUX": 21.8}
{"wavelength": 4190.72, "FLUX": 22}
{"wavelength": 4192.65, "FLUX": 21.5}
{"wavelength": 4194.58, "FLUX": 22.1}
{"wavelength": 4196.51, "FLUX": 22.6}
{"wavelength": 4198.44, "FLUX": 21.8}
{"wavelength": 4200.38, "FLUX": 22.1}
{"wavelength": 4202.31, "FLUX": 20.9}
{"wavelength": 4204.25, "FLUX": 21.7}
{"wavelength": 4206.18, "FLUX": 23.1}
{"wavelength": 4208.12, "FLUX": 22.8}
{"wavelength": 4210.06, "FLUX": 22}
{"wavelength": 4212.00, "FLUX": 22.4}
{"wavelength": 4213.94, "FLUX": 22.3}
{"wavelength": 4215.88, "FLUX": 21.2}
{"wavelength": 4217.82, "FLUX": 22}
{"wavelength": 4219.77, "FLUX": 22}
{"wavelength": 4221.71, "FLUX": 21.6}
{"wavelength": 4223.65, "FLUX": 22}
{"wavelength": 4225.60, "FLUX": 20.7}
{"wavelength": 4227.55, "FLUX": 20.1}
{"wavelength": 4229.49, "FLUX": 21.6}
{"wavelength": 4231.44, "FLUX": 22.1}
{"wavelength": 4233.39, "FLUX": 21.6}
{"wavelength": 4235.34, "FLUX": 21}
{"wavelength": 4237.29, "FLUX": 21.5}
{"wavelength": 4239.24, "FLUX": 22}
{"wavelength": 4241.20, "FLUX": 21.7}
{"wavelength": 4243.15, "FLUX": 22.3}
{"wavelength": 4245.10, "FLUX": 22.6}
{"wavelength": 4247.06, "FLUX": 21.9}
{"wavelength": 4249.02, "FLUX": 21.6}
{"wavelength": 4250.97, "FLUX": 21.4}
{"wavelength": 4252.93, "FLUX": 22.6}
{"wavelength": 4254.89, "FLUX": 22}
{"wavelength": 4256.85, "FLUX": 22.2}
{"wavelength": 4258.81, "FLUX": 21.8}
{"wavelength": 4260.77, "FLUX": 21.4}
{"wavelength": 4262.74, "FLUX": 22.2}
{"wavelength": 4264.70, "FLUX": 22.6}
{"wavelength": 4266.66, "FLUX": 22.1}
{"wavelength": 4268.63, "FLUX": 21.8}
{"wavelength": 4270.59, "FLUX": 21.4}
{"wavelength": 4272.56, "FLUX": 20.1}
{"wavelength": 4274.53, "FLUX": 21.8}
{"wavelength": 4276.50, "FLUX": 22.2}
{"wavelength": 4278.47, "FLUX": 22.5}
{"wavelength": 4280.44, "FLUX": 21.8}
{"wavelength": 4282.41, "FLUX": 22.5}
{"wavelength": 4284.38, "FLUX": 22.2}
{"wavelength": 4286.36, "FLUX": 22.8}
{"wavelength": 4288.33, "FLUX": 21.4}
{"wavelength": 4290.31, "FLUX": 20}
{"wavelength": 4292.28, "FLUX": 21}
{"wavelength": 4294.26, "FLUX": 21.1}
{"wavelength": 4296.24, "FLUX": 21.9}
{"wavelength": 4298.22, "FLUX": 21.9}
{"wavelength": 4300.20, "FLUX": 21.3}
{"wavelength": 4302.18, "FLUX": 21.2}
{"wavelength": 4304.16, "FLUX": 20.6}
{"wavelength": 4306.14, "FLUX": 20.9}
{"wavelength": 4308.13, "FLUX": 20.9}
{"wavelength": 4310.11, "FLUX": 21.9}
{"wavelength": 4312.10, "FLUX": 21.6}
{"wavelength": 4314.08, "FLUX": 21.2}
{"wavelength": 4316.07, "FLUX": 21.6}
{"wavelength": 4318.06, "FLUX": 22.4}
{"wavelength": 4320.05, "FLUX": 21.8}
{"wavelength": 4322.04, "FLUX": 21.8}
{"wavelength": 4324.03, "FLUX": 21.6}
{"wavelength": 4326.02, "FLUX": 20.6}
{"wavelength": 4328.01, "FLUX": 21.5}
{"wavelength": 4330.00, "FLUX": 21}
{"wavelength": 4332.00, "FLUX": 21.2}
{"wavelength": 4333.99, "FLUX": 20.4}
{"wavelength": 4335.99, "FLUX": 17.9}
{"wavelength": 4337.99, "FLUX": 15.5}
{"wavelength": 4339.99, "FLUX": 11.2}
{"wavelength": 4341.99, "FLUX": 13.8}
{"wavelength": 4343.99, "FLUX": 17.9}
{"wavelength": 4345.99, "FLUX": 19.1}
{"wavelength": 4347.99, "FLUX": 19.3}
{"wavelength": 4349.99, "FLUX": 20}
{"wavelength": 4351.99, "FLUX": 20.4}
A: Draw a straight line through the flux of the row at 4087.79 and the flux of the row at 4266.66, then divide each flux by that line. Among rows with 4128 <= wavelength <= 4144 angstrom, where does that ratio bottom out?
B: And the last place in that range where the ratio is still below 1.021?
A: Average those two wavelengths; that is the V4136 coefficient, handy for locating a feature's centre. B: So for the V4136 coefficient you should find 4137.0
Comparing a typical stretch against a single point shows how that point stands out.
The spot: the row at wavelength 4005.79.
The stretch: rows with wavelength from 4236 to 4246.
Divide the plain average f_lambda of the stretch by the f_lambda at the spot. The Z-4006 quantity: 0.97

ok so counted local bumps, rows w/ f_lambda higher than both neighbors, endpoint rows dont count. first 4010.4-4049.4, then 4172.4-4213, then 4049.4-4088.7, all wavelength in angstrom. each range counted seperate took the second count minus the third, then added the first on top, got 2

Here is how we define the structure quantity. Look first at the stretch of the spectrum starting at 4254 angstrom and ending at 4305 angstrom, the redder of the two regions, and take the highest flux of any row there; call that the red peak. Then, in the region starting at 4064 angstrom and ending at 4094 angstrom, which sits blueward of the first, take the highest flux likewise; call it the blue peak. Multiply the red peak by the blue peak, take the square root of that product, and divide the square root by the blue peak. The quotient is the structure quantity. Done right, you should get 0.99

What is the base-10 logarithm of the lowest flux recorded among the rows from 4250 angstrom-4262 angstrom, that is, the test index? 1.330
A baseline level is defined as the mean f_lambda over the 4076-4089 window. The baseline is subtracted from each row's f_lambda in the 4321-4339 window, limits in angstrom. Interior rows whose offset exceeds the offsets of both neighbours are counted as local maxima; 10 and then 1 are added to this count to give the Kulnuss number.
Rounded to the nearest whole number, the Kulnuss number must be 13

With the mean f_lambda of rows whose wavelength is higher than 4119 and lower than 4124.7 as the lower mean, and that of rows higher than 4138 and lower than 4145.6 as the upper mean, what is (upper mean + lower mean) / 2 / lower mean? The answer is 1.01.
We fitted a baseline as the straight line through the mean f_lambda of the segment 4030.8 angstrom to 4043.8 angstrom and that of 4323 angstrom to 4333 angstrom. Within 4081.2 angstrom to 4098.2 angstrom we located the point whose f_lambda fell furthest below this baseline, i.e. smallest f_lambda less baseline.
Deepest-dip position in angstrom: 4097.21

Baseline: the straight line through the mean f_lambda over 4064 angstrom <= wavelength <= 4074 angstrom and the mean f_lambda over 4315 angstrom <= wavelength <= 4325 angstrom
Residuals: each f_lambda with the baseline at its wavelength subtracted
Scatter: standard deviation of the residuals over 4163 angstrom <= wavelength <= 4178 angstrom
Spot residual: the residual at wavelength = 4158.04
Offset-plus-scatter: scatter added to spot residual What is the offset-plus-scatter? 0.8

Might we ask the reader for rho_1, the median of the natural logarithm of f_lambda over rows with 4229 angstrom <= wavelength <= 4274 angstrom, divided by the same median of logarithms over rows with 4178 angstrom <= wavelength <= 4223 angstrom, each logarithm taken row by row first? 0.9970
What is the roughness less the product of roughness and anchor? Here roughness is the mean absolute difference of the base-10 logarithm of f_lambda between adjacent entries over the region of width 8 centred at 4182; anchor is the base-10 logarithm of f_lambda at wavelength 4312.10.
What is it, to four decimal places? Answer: -0.0015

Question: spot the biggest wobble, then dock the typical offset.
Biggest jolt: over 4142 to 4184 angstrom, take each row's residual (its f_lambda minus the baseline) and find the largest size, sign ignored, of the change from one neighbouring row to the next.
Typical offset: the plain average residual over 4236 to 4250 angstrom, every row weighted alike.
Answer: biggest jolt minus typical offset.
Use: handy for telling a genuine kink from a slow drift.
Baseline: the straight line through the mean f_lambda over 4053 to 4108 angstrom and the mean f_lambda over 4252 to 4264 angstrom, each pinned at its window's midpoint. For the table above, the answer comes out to 1.1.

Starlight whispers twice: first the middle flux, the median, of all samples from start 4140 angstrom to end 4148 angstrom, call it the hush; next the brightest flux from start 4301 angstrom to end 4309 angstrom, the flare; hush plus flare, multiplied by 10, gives 434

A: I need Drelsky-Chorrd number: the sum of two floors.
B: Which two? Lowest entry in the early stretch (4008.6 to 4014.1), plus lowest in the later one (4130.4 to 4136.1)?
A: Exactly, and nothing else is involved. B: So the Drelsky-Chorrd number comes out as 44.30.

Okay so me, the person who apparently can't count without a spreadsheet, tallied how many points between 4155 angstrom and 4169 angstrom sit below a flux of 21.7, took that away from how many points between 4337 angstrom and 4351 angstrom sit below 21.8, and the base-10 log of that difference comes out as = 0.78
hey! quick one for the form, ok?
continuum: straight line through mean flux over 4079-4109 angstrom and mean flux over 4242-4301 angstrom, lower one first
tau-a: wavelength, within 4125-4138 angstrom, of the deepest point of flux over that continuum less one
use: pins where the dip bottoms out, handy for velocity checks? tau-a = 4131.32 angstrom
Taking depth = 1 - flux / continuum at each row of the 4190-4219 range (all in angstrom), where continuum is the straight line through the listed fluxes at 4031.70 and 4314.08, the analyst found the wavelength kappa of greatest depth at 4202.31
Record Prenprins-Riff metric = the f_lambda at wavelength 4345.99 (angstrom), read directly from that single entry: 19.1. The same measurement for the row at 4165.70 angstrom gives 22.5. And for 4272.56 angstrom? 20.1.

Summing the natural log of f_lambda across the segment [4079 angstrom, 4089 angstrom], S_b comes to 15.5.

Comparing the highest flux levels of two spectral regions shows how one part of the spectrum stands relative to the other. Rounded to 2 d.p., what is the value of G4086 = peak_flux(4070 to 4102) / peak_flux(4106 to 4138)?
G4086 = 1.03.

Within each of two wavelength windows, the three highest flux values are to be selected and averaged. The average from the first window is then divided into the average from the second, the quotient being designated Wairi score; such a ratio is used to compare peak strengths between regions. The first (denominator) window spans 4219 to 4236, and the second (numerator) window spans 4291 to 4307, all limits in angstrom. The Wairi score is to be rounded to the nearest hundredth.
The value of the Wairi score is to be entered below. 0.98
